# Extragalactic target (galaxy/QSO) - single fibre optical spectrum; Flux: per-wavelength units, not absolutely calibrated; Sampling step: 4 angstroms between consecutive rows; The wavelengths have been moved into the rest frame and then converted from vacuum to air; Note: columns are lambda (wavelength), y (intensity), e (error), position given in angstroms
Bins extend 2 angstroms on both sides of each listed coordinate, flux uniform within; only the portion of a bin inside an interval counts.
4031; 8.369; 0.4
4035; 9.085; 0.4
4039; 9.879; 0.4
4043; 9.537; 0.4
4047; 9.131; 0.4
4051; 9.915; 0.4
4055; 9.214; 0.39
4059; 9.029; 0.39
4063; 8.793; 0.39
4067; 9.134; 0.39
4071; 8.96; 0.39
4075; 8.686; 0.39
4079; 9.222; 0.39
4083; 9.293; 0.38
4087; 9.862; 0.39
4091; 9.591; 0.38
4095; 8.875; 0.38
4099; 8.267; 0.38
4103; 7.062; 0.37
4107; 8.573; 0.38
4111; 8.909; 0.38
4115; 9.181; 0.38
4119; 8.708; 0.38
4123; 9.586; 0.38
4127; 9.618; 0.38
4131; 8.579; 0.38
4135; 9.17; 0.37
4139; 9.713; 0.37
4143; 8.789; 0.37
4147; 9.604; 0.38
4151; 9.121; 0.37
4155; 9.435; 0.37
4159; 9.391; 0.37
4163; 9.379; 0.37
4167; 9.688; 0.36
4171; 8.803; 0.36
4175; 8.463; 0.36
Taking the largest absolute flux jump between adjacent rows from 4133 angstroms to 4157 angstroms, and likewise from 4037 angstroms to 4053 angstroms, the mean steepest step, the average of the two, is 0.85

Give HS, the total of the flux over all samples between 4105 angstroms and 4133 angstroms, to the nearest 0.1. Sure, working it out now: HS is 63.2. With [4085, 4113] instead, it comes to 61.1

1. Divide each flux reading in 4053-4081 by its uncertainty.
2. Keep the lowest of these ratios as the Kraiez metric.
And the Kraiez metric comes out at 22.3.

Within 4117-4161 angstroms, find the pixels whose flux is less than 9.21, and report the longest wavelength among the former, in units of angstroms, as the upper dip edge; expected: 4151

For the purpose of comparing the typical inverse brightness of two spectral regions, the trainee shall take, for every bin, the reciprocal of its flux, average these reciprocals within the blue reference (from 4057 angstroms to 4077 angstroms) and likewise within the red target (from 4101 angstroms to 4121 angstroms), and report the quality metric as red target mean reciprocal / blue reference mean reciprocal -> 1.06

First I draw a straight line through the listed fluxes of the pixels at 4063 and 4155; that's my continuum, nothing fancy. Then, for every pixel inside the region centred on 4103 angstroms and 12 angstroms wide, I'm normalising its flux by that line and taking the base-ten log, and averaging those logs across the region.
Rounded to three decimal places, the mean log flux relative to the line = -0.058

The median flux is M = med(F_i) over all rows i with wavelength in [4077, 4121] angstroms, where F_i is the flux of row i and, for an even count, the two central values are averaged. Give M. 8.91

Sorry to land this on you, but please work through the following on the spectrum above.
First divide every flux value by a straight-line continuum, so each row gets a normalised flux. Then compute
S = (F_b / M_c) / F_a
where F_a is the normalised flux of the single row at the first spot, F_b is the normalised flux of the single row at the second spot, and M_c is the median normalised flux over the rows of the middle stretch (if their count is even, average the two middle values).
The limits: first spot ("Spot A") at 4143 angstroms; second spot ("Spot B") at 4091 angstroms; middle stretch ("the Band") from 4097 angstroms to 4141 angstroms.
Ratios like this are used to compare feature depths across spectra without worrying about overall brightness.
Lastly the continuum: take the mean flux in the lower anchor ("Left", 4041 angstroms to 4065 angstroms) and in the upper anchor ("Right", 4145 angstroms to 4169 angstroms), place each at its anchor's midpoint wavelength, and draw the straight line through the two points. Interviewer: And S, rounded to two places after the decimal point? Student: 1.16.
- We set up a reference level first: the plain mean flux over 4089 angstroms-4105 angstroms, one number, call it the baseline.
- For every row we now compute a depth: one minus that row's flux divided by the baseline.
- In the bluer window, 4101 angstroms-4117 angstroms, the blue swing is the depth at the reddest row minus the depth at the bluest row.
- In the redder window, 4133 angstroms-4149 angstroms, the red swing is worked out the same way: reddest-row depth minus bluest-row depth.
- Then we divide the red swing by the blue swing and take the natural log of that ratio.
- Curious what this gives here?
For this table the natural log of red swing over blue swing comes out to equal -1.6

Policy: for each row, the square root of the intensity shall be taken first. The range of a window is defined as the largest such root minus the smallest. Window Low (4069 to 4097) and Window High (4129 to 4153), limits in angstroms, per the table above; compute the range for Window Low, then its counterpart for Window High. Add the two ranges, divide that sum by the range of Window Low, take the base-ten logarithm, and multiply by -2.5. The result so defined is -0.74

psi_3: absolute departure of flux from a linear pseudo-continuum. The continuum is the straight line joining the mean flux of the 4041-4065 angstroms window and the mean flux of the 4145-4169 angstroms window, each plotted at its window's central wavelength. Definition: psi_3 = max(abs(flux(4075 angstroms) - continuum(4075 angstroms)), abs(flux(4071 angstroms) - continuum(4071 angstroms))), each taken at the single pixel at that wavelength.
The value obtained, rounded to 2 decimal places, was 0.62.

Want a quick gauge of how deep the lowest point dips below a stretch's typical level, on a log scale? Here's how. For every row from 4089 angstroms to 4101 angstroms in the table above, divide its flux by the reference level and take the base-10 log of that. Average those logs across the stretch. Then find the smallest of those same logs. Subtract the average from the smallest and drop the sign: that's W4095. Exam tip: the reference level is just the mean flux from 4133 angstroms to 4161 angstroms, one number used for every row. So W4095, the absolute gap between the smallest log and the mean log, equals 0.032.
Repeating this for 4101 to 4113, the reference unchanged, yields 0.062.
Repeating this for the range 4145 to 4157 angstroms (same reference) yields 0.012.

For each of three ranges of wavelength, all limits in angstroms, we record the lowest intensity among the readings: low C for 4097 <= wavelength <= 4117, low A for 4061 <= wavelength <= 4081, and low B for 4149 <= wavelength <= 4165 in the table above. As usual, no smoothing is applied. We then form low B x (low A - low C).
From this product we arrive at 15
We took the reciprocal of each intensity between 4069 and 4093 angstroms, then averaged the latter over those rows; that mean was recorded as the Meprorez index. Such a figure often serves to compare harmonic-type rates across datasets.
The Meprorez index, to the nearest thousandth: 0.108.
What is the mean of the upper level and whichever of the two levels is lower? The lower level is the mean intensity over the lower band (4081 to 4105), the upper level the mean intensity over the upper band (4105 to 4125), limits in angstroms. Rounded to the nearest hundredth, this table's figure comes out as 8.91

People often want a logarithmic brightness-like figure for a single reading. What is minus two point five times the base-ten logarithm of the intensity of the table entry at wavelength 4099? -2.29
